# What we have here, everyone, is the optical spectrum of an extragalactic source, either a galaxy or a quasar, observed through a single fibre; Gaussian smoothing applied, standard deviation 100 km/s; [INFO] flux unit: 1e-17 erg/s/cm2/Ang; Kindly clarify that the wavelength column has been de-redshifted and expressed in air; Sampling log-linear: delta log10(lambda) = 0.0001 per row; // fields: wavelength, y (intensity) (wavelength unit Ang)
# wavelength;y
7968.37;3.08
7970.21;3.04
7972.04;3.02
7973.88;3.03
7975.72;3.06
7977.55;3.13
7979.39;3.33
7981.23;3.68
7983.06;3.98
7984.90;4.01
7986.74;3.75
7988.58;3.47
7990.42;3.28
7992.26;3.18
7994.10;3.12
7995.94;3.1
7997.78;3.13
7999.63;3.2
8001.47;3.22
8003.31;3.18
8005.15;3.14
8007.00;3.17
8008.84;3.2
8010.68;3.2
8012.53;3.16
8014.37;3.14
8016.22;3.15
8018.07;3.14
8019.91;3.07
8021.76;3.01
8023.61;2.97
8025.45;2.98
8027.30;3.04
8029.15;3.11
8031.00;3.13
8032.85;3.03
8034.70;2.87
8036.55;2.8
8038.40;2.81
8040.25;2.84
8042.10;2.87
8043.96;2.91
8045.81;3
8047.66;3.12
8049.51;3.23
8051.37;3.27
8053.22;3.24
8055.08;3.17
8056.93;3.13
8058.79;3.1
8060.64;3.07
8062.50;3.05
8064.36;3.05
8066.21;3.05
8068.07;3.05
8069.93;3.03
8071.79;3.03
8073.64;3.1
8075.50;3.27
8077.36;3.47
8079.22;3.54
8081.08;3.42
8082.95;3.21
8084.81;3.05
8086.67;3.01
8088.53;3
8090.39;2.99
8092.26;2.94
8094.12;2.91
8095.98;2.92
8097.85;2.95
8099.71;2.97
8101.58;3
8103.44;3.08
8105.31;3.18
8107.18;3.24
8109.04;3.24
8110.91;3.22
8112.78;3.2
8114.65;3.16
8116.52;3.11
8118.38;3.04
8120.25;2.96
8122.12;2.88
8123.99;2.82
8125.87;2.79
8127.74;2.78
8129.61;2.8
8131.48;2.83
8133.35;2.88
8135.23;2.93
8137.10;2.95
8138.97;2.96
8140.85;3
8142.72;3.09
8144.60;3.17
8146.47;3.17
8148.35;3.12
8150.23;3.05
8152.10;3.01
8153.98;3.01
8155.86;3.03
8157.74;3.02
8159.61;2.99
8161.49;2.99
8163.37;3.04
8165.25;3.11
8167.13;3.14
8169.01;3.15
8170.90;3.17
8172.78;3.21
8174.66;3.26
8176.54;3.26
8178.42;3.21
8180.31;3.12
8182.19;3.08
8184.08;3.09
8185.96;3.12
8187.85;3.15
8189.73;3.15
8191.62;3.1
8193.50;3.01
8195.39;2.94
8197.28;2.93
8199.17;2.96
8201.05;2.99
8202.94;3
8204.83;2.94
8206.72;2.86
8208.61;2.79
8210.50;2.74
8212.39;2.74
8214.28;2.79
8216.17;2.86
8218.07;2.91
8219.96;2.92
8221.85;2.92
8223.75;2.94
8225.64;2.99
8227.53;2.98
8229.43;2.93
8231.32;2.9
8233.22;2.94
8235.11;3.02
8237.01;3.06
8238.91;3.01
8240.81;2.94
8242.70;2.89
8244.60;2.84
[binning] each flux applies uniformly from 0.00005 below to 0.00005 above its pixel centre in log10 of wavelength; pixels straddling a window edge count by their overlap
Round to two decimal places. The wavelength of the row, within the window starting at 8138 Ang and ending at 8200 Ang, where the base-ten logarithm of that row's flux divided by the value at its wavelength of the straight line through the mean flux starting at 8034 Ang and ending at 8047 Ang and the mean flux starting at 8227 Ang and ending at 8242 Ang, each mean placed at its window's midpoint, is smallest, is 8197.28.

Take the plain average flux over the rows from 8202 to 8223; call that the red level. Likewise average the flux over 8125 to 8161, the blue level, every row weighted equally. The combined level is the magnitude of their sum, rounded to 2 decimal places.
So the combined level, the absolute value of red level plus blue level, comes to 5.84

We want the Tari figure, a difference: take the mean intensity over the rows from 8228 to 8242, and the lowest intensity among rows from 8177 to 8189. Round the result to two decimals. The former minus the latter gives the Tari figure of -0.11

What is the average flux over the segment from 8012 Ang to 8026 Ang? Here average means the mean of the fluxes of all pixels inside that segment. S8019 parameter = 3.08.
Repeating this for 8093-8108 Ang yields 3.03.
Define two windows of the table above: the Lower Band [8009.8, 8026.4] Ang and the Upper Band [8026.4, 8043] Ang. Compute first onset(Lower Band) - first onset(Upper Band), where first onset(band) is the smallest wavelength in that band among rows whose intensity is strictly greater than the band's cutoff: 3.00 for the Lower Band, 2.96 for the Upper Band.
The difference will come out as -16.6 Ang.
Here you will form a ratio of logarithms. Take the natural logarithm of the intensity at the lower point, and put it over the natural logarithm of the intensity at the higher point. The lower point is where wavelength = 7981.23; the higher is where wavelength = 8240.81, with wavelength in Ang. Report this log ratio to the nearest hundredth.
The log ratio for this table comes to 1.21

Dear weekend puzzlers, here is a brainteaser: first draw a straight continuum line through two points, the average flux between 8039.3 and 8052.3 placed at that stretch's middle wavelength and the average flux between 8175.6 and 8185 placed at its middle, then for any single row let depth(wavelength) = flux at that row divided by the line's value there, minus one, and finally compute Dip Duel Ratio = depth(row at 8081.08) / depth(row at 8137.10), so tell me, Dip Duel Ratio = -2.2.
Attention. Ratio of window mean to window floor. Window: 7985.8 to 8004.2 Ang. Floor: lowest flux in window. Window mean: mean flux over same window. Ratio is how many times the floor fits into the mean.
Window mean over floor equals 1.053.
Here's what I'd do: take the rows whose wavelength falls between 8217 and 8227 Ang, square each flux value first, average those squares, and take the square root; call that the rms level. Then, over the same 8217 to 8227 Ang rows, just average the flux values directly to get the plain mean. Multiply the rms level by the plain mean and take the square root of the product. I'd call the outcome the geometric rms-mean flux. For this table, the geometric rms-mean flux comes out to 2.94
